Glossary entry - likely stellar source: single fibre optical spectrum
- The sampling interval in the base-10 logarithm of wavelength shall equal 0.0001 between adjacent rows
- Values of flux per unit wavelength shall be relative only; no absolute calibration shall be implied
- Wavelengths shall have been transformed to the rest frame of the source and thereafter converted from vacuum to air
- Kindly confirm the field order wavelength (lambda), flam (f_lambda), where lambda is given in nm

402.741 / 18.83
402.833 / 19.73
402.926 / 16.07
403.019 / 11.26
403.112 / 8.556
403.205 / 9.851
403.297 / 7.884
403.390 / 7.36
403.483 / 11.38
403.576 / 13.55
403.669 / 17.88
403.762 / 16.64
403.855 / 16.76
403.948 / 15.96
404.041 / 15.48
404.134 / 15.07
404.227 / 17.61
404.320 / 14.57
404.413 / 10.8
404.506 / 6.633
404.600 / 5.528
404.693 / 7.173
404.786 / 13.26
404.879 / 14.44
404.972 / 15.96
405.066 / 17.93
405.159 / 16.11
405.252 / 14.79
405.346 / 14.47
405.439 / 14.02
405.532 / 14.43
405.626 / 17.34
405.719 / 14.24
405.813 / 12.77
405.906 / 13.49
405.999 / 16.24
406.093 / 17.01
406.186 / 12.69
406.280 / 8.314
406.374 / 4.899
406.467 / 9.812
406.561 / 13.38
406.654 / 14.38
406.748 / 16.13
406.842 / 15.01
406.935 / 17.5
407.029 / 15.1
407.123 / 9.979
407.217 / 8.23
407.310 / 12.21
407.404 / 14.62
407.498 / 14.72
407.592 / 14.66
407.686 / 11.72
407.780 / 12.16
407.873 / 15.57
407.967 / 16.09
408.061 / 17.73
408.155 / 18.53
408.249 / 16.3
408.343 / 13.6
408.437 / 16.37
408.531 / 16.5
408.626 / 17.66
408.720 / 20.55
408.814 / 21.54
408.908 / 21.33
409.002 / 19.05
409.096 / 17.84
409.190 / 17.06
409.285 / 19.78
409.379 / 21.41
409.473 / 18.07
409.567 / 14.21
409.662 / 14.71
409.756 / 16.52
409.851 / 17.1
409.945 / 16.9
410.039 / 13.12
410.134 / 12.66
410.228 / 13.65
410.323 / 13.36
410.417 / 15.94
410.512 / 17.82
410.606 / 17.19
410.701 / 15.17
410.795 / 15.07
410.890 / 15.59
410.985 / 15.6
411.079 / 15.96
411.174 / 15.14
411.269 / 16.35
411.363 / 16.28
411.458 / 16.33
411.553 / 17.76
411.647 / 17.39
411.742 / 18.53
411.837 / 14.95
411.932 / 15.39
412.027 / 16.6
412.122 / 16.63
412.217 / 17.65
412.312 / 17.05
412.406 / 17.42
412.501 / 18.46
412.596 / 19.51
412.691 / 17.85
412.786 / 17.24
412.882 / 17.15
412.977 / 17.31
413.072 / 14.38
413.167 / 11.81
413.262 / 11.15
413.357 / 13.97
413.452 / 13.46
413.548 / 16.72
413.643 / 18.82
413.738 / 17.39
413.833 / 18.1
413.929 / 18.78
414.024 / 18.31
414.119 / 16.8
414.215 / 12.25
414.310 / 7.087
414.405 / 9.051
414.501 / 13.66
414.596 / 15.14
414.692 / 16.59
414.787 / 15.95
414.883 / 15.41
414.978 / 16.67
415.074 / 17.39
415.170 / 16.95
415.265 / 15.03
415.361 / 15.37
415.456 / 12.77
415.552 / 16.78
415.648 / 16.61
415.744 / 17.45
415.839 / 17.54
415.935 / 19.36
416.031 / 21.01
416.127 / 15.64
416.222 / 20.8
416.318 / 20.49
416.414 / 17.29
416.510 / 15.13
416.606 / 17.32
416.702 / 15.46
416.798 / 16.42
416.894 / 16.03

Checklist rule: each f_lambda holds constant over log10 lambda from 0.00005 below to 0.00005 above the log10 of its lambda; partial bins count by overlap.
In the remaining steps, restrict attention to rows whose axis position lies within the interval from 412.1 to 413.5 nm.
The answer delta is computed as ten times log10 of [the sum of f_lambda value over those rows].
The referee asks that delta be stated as 23.8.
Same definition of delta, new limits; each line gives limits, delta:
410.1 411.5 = 23.7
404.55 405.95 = 23.1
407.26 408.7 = 23.6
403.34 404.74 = 22.8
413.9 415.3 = 23.5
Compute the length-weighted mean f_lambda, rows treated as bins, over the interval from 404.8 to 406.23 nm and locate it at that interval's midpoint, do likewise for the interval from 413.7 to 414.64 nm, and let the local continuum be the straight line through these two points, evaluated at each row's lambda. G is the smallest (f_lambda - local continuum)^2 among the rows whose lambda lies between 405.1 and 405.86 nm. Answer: 0.06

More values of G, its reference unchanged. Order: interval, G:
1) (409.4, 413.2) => 0.02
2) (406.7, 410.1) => 0.00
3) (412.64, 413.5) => 0.09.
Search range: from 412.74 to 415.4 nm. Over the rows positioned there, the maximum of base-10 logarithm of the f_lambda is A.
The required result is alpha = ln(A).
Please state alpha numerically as 0.243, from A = 1.27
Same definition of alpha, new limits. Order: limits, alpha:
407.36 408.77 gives 0.272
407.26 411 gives 0.288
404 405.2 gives 0.226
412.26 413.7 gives 0.255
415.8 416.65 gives 0.279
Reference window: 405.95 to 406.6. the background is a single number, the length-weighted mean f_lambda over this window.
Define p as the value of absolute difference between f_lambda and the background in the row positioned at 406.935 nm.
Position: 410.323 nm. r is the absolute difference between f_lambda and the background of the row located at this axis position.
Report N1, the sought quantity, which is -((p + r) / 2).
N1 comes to -3.68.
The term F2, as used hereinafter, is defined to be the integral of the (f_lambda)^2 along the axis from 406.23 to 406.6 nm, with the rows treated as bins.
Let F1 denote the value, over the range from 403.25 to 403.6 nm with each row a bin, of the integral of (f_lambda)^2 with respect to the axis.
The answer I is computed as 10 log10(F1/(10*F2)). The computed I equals -10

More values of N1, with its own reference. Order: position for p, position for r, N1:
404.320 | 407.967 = -3.58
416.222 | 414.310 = -6.86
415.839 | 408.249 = -5.17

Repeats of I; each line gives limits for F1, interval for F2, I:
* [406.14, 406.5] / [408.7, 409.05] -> -17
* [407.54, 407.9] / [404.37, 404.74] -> -5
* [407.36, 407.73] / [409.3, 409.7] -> -12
